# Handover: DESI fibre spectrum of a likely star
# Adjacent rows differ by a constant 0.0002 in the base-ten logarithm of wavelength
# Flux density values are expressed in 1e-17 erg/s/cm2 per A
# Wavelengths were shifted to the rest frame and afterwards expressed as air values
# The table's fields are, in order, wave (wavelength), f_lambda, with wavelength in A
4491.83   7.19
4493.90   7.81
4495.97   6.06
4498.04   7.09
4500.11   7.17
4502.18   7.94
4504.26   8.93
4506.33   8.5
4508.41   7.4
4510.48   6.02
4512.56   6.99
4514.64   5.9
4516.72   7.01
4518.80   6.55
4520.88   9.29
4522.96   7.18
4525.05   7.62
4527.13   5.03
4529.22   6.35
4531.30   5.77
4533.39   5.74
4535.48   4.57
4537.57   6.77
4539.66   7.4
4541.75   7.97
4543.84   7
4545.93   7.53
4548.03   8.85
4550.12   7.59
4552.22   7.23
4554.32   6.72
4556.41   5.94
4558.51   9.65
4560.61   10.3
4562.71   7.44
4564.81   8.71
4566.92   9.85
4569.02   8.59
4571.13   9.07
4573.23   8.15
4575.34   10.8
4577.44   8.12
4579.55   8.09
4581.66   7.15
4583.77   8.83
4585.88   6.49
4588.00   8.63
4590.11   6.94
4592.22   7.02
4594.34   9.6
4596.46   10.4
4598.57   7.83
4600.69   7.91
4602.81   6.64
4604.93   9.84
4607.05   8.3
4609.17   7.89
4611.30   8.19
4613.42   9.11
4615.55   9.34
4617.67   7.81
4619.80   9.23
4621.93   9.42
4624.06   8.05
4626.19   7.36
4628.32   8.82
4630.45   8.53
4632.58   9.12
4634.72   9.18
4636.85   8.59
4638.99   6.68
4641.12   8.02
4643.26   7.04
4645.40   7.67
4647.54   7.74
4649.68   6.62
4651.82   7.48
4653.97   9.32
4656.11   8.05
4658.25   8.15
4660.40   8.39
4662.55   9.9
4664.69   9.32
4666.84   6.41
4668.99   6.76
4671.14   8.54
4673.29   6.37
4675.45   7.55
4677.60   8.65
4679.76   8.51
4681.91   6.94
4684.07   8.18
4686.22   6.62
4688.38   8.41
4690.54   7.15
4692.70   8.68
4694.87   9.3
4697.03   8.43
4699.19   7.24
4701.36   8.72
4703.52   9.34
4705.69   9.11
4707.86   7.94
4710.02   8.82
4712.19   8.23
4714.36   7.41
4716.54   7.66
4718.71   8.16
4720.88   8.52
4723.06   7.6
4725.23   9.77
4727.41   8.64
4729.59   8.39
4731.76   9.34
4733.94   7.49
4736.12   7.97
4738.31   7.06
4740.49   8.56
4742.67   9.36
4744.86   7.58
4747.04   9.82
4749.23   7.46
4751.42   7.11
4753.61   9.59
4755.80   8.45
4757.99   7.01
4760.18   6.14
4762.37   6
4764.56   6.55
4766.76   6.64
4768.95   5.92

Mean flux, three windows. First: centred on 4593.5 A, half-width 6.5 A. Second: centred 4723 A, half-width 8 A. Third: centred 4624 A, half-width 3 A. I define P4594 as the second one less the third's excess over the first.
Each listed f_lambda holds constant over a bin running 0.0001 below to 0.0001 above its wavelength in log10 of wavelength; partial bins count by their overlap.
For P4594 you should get 8.5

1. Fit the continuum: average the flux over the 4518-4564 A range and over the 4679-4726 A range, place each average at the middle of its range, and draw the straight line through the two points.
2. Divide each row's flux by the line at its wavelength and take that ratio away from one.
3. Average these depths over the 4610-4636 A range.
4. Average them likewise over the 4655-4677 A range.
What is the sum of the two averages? -0.12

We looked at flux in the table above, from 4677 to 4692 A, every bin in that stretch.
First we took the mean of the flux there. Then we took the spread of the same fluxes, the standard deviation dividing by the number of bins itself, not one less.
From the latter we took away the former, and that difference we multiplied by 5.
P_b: -35.0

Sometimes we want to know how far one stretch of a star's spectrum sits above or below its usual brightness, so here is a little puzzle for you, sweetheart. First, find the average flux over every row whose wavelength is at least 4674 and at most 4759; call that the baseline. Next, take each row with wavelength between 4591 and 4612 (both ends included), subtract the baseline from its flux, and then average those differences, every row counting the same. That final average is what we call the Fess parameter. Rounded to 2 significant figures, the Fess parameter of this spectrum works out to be 0.14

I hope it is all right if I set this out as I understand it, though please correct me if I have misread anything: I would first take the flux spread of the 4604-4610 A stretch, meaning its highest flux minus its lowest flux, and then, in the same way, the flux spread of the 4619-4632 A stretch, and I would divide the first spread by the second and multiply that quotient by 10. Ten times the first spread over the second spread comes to 9.5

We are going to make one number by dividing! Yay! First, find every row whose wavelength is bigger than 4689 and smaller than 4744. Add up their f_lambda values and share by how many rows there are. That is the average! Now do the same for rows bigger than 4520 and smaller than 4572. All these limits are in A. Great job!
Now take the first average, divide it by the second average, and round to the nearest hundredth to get 1.11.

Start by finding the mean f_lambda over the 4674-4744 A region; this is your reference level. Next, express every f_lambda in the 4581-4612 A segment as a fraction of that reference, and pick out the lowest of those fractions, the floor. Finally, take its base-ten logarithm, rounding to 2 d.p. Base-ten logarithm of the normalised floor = -0.10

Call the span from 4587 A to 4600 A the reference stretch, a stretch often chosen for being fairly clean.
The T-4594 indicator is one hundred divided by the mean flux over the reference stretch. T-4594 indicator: 11.9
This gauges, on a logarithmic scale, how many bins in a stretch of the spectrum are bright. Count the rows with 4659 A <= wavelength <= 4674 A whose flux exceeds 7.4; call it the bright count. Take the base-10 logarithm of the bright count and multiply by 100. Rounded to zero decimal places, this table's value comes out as 60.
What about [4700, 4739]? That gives 123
